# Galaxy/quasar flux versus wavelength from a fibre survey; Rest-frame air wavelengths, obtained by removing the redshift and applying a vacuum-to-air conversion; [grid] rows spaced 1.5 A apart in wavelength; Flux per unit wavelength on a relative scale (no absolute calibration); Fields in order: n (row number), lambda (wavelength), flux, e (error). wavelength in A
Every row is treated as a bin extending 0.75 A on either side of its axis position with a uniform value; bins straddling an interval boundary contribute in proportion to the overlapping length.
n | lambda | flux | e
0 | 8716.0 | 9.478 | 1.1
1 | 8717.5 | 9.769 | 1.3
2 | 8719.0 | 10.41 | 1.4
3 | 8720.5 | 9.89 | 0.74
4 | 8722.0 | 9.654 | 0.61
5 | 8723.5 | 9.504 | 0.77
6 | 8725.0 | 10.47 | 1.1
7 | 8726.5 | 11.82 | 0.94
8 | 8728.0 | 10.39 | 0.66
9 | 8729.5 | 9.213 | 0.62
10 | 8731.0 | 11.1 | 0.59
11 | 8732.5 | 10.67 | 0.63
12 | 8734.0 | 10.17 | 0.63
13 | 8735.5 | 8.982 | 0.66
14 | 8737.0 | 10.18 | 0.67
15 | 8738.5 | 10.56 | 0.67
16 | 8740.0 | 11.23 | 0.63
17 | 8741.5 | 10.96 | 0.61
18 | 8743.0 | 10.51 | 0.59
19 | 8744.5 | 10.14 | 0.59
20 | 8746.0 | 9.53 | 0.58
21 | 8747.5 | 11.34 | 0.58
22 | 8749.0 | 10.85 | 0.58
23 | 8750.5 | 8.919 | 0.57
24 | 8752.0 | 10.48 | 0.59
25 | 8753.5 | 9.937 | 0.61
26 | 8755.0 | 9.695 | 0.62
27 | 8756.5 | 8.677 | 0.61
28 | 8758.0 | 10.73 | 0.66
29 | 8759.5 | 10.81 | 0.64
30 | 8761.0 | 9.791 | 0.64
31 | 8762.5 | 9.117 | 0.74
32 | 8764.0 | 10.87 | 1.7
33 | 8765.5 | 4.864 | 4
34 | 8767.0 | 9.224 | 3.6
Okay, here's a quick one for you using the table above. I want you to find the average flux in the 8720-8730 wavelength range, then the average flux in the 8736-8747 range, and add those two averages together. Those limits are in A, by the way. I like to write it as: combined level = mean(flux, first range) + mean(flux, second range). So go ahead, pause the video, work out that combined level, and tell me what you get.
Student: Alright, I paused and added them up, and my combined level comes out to 20.6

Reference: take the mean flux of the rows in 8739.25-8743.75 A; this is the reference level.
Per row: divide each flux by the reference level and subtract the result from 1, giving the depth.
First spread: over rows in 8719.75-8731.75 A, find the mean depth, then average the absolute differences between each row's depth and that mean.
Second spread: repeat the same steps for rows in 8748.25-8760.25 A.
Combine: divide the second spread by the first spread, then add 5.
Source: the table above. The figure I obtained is 6.0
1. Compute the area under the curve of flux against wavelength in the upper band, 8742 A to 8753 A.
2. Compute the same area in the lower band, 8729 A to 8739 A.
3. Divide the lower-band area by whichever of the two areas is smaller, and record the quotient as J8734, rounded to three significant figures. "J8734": 1.00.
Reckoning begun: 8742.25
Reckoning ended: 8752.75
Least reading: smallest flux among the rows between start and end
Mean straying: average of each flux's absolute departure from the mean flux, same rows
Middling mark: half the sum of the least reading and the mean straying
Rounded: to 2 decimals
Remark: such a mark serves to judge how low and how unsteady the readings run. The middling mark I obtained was 4.77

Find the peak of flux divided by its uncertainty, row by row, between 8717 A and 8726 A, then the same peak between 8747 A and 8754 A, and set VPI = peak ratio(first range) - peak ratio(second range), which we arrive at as -3.7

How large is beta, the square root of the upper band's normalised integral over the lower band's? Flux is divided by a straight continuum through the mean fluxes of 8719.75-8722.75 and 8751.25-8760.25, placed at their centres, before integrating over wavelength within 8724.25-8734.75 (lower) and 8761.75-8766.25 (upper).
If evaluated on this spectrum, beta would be 0.57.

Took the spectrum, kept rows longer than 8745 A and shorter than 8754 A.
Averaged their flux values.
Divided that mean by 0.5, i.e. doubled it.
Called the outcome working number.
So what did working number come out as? 20.4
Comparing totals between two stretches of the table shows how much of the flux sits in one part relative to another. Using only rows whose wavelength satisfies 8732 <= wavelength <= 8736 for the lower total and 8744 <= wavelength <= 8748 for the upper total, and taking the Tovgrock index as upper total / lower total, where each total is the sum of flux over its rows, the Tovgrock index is 1.04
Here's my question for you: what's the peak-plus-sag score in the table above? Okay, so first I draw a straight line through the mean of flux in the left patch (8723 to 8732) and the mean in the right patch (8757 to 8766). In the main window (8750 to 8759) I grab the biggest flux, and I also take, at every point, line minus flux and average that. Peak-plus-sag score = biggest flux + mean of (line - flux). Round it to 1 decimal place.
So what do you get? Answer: 10.6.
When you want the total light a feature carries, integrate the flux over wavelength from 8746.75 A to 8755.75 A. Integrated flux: 92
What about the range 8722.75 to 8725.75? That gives 30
